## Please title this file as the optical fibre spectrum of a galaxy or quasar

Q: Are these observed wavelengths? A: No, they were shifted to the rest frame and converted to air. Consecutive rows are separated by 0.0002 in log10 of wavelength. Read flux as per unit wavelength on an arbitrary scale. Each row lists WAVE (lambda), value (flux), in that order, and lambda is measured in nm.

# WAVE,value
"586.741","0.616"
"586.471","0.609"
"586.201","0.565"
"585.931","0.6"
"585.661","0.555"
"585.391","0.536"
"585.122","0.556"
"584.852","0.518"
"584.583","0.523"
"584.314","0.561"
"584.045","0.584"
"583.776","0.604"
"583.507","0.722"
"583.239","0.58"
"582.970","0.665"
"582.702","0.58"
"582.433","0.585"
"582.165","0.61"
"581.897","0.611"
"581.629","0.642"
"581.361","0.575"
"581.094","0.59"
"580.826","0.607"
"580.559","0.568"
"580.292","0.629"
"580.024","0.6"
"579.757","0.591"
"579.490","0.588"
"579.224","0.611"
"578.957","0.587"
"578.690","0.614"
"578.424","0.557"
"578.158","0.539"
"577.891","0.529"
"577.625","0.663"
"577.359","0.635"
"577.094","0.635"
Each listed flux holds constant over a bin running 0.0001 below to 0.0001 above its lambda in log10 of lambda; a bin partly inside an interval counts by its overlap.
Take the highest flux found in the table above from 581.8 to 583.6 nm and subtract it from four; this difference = 3.28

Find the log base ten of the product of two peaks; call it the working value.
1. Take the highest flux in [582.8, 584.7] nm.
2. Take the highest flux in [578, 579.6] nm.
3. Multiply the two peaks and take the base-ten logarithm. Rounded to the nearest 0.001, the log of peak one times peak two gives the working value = -0.353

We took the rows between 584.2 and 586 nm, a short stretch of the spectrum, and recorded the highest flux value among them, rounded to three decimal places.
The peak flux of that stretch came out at 0.600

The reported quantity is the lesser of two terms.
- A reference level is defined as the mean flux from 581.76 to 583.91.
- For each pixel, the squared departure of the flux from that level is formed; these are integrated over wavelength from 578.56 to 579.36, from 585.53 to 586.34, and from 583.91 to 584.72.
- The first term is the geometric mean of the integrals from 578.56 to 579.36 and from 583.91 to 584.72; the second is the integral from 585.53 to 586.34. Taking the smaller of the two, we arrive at 0.0011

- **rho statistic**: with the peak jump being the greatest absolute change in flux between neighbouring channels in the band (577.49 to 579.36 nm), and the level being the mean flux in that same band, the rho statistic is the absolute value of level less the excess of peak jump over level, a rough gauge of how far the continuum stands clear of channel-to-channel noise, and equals 1.04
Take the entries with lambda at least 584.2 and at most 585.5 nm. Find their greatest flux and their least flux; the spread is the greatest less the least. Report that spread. 0.043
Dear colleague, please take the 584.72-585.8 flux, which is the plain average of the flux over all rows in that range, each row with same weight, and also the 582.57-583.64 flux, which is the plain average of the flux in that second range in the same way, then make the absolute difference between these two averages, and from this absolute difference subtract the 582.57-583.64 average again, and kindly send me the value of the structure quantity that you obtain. -0.541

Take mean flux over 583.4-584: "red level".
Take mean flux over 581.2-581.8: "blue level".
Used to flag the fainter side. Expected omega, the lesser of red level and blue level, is 0.61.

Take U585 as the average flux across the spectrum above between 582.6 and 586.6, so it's 0.584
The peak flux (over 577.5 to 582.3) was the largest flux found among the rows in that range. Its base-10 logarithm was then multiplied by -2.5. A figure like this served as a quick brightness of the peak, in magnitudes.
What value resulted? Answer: 0.45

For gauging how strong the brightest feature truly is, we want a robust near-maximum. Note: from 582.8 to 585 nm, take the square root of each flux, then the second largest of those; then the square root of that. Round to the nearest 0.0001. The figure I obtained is 0.9030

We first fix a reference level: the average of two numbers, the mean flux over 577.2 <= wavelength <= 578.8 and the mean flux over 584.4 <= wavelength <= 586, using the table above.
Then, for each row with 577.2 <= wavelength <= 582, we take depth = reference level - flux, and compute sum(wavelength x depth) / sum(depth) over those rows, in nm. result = 579.82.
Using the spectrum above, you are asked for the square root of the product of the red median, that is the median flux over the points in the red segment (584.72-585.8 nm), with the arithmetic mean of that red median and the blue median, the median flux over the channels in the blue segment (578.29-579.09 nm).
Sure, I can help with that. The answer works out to 0.56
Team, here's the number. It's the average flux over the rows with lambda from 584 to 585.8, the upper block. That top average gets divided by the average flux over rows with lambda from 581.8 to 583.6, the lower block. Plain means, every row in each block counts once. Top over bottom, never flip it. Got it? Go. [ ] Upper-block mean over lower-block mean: 0.88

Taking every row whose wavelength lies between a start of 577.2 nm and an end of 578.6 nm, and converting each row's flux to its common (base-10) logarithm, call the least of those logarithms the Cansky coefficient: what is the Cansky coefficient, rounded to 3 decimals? -0.277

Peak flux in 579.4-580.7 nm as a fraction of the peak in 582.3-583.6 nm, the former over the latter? 0.87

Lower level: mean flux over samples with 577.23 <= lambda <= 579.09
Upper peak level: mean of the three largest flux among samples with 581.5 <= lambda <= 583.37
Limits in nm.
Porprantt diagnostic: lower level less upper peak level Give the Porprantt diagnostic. -0.05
